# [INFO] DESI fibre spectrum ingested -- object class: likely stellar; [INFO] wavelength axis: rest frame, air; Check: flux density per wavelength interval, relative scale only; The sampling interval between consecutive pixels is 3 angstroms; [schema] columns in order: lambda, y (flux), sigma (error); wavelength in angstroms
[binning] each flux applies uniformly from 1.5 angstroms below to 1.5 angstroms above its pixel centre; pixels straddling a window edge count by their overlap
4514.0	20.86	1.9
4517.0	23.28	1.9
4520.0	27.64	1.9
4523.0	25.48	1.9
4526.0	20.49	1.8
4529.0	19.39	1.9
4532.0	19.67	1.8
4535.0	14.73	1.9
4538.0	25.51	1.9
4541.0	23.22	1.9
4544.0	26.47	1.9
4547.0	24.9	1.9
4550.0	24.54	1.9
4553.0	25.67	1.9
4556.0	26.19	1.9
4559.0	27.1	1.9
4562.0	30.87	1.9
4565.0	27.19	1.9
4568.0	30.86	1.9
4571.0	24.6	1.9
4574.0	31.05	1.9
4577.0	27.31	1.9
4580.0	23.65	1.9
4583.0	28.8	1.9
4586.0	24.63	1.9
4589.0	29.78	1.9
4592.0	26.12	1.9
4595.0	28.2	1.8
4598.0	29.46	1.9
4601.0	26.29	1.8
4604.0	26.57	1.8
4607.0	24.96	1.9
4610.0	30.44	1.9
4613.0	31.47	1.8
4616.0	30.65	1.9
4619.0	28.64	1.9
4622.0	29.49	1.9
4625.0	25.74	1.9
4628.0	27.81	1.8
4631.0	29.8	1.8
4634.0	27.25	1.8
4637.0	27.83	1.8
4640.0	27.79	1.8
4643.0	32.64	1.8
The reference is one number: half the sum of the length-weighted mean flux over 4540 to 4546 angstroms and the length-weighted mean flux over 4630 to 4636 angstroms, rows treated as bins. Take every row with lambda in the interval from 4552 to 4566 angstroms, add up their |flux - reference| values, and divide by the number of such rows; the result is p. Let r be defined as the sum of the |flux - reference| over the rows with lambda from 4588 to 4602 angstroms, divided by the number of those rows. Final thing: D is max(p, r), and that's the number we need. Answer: 1.7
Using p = 1.3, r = 1.67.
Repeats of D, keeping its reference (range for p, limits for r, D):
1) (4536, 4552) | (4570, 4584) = 2.4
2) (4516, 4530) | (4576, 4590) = 3.8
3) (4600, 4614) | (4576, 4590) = 2.2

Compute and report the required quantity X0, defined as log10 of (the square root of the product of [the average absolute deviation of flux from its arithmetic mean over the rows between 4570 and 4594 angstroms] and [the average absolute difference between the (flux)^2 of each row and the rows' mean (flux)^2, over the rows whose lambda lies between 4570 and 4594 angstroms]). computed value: 1.22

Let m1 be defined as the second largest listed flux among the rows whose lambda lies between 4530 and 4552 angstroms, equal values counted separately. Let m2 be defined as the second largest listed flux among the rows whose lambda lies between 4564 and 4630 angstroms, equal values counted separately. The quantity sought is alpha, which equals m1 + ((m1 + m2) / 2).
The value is 53.8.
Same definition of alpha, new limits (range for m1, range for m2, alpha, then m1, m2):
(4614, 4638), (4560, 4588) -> 60.1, 29.8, 30.87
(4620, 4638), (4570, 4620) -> 59.8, 29.49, 31.05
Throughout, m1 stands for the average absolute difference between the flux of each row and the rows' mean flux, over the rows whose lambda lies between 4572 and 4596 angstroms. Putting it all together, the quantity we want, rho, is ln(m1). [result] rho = 0.7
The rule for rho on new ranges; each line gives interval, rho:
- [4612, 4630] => 0.5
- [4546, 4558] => -0.5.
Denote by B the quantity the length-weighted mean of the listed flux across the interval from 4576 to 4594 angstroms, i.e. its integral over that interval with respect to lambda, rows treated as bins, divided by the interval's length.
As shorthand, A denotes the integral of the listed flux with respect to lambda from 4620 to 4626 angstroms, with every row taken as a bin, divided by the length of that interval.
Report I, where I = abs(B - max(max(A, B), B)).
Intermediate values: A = 27.9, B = 27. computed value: 1.1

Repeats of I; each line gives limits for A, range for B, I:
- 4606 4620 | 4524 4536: 10.4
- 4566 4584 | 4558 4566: 0.0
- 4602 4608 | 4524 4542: 5.3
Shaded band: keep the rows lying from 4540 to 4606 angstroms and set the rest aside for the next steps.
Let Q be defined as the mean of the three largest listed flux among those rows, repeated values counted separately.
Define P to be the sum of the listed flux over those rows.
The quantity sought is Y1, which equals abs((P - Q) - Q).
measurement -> 532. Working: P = 593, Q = 30.9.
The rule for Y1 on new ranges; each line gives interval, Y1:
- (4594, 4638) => 363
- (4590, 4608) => 105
